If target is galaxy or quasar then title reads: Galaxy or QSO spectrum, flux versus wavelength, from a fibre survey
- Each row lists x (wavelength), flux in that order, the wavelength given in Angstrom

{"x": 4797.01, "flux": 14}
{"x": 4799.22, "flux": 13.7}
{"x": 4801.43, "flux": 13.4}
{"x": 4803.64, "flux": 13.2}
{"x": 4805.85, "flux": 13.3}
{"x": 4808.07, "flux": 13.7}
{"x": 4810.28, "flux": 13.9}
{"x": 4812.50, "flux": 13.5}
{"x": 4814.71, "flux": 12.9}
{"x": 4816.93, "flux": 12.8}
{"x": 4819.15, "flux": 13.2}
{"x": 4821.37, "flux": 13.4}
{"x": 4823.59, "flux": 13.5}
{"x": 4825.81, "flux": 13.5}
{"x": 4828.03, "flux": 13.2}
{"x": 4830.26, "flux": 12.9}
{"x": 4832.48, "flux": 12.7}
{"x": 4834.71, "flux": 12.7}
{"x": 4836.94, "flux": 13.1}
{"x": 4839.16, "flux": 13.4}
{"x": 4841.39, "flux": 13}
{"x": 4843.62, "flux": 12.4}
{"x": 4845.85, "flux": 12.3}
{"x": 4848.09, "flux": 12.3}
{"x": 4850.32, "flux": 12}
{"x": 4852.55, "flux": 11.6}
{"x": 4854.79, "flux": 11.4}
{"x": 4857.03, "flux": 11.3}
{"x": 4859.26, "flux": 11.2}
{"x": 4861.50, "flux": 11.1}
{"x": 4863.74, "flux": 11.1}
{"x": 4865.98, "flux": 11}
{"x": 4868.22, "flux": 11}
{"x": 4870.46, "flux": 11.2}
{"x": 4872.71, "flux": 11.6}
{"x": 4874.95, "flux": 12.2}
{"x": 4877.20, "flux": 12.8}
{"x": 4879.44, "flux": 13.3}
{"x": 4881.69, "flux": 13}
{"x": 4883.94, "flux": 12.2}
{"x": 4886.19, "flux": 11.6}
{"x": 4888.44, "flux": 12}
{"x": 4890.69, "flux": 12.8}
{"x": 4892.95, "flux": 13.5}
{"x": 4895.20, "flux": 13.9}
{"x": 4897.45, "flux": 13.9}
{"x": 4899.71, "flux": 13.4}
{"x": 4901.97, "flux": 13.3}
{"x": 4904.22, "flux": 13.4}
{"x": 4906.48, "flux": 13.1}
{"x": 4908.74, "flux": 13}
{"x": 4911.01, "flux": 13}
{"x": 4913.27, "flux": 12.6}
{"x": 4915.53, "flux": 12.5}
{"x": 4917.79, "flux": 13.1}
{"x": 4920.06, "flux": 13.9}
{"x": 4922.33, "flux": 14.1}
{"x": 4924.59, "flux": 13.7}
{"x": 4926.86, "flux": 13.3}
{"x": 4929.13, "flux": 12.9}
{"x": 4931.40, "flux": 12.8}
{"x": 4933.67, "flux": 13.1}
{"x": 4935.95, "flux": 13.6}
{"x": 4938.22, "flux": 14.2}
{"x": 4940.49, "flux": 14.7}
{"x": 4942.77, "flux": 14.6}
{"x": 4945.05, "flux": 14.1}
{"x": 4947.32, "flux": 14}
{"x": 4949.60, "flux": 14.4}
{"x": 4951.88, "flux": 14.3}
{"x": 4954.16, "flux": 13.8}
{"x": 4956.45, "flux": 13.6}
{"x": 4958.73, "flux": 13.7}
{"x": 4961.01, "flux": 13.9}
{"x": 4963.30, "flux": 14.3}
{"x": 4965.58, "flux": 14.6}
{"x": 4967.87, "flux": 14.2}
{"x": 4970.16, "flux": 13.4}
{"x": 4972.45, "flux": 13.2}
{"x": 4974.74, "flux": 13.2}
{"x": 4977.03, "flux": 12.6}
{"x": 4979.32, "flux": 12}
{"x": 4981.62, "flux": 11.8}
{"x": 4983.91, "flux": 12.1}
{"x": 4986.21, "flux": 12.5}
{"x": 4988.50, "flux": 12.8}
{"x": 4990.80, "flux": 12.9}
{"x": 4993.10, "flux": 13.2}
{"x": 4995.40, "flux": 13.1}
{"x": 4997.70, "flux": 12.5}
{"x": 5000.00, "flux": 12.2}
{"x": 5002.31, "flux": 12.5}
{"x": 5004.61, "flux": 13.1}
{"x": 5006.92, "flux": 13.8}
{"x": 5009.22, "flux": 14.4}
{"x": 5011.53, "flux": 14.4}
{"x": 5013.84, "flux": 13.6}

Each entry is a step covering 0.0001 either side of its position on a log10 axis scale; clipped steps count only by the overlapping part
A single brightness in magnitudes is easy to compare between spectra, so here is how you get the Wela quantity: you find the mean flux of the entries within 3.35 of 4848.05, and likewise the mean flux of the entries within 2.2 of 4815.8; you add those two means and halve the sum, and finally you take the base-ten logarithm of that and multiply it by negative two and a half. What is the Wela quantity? -2.74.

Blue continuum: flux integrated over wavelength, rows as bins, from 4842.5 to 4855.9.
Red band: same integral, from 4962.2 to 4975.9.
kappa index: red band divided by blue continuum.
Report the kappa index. 1.18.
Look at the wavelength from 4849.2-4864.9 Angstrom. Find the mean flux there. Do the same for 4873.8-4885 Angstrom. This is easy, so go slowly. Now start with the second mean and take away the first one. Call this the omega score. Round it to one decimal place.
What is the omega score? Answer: 1.3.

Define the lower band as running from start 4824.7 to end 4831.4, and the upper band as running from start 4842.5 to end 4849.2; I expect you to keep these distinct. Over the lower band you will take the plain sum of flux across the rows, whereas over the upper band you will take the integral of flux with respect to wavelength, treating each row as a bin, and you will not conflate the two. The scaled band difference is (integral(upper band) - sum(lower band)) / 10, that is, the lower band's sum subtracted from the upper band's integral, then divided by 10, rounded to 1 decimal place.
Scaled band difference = 4.3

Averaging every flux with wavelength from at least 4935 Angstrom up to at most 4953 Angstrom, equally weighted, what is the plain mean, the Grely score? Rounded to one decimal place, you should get 14.2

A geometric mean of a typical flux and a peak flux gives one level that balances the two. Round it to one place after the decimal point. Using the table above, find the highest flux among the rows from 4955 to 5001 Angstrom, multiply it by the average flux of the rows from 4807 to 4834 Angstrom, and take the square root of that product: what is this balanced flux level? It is 13.9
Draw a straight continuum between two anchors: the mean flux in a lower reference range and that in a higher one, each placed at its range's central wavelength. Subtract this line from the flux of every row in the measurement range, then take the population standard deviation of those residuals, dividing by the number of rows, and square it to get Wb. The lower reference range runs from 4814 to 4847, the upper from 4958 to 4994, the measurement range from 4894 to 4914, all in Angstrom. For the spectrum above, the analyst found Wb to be 0.17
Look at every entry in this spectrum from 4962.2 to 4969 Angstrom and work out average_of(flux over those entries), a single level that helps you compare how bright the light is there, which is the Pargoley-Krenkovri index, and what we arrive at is 14.4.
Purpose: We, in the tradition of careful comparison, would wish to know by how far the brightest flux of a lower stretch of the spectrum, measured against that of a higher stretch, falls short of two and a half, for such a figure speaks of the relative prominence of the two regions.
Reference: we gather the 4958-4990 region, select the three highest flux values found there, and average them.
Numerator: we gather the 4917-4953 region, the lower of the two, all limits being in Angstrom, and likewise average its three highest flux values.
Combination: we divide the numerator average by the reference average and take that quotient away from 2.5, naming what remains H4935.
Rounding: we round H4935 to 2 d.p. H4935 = 1.49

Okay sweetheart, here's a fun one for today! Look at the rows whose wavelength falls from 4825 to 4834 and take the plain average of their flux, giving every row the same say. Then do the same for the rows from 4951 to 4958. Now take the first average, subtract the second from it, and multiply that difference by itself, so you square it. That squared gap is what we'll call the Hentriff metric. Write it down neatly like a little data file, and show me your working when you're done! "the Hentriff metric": 0.68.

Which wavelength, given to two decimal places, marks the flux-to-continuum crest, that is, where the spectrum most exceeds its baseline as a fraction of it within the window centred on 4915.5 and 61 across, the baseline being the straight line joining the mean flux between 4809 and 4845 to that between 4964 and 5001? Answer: 4940.49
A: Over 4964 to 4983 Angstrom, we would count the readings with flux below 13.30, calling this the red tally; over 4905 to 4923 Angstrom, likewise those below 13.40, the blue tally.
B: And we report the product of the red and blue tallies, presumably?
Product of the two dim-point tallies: 30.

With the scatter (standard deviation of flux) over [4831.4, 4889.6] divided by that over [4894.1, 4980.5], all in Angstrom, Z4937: 1.2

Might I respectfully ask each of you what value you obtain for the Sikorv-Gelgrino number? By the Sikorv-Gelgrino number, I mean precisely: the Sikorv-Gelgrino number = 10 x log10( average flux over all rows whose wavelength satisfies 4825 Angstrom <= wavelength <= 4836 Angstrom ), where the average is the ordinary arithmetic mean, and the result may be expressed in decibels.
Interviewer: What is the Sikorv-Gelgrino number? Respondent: 11.1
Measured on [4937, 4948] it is 11.6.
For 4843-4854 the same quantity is 10.8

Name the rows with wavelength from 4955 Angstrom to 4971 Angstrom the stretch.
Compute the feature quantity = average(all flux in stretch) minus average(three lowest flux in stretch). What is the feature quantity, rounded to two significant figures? 0.39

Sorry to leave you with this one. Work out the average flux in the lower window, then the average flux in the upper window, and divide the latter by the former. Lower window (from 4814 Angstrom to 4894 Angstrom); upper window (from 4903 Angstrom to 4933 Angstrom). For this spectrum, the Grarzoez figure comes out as 1.07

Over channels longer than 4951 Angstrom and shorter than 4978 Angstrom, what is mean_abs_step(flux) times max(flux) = 4.91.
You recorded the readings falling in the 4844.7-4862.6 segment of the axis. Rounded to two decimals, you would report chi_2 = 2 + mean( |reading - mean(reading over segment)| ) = 2.41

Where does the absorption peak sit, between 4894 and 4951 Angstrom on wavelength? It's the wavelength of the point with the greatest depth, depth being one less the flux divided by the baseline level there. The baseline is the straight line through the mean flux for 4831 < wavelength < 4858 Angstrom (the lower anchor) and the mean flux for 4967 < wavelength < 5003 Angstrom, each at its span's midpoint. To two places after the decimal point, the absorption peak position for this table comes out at 4915.53 Angstrom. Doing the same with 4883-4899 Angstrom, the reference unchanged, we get 4886.19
